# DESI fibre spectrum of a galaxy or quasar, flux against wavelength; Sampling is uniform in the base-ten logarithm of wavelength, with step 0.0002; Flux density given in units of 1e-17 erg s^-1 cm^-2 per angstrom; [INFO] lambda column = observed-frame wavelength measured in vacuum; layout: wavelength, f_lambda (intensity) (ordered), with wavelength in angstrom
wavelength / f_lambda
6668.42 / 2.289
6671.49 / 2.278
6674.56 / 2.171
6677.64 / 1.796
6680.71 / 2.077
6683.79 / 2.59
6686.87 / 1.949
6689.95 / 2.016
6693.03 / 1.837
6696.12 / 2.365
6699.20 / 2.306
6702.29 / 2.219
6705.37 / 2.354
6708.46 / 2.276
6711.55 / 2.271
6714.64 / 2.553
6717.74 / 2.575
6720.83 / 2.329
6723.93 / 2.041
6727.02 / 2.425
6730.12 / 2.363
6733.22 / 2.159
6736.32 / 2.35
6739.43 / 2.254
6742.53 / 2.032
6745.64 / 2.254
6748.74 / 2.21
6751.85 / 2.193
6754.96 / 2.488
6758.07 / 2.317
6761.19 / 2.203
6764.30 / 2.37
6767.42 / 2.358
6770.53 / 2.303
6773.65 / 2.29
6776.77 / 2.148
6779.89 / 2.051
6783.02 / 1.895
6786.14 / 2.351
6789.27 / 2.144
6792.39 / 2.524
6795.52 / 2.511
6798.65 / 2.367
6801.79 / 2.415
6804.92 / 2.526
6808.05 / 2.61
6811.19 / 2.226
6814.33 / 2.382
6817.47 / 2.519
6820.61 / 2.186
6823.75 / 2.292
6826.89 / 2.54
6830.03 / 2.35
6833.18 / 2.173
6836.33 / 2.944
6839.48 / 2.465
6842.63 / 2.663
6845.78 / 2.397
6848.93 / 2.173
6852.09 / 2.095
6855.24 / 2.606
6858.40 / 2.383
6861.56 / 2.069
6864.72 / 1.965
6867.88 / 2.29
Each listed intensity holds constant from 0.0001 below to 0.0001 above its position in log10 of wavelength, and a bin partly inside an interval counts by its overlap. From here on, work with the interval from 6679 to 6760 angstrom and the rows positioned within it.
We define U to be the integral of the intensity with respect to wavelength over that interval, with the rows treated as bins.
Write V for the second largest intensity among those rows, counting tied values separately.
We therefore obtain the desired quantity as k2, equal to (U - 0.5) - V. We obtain 180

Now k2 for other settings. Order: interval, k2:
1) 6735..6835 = 228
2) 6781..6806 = 55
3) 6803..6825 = 50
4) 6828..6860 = 74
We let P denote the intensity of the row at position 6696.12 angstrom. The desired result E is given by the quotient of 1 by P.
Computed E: 0.423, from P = 2.365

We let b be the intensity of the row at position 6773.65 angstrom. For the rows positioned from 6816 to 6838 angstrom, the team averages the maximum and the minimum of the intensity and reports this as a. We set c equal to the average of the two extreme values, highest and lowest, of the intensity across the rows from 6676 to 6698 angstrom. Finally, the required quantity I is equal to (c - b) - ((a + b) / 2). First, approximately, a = 2.56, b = 2.29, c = 2.19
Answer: -2.5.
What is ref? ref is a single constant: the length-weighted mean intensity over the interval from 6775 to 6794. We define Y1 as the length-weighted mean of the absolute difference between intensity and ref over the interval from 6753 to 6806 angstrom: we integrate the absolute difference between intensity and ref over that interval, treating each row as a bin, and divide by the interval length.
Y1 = 0.18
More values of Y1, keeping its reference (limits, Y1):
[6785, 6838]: 0.24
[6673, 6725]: 0.20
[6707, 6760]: 0.15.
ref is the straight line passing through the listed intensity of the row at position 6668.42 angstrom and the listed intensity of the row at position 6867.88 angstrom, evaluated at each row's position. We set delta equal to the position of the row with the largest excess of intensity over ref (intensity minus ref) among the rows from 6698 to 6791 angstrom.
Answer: 6717.74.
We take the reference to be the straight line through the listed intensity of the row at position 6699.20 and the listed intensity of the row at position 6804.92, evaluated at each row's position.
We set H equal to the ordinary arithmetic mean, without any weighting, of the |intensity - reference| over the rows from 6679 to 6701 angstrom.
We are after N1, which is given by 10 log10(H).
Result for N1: -6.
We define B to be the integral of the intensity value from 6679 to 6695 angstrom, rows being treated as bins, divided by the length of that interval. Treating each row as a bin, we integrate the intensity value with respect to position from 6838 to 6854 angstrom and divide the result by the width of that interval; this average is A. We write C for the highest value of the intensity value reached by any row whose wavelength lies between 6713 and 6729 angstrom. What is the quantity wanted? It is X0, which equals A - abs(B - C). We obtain 1.9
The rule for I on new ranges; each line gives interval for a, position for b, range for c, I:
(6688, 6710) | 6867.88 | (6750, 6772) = -2.1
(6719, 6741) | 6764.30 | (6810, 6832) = -2.3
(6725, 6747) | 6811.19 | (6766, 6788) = -2.3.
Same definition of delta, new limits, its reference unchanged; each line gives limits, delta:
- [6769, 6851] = 6836.33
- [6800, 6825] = 6808.05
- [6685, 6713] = 6696.12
